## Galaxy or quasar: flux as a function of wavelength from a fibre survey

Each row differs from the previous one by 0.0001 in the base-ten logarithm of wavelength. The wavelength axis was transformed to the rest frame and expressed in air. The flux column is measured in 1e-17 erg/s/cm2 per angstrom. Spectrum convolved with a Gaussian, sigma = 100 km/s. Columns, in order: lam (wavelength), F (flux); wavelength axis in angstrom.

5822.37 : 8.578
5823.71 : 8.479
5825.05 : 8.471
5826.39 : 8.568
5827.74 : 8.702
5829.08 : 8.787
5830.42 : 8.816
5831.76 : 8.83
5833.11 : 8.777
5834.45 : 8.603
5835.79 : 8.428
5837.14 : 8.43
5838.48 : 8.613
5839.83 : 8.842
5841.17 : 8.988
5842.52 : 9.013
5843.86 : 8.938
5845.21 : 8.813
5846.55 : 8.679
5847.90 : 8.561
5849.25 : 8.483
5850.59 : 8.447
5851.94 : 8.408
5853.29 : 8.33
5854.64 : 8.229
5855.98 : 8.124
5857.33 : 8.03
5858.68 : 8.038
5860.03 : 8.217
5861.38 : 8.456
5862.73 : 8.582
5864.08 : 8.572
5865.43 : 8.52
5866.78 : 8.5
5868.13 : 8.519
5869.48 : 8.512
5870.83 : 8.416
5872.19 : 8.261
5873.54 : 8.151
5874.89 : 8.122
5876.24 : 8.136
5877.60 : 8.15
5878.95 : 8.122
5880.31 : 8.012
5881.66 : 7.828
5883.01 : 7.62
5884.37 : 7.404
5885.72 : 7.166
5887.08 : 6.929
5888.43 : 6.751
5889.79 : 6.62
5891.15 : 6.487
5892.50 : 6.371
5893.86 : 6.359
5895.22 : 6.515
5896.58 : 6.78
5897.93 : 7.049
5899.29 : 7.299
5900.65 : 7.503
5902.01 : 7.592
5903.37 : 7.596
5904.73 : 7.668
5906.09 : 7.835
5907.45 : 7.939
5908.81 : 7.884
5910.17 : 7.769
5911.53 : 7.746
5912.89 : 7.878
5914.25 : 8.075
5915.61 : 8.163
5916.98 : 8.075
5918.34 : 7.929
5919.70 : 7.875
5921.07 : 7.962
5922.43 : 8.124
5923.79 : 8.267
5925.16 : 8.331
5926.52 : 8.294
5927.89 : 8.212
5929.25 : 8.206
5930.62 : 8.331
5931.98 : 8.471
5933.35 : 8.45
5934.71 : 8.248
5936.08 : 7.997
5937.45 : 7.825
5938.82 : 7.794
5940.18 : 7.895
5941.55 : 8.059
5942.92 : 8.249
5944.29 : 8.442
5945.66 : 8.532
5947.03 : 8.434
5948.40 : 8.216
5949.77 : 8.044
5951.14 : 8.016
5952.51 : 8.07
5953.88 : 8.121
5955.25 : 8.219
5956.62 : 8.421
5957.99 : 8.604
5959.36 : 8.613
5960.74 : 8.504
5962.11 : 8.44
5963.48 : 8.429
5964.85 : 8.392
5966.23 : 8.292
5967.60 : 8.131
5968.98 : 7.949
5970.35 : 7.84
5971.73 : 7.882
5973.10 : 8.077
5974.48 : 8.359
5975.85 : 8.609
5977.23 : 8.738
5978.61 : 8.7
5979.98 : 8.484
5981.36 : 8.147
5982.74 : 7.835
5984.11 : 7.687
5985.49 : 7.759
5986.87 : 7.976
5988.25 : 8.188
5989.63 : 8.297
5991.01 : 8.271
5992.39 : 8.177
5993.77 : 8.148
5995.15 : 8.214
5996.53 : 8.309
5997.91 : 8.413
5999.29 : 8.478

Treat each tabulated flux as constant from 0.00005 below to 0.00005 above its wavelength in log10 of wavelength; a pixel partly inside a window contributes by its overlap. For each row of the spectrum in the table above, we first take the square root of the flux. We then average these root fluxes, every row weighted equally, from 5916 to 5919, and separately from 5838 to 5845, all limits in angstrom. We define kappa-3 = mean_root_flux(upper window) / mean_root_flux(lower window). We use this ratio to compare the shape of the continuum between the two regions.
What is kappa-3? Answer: 0.95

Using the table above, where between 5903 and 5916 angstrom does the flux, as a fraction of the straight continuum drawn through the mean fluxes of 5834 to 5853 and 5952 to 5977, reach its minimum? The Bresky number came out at 5903.37 angstrom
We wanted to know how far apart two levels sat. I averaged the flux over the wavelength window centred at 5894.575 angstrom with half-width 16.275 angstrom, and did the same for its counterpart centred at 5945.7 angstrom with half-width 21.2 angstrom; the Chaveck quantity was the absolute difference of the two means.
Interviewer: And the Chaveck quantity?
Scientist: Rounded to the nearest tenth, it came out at 1.0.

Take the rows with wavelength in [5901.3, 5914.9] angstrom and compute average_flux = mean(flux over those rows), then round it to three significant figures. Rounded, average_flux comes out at 7.80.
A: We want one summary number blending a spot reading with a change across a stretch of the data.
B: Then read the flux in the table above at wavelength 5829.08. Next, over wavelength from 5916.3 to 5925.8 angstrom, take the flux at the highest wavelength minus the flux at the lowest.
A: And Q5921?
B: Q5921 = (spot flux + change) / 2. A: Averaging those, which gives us 4.5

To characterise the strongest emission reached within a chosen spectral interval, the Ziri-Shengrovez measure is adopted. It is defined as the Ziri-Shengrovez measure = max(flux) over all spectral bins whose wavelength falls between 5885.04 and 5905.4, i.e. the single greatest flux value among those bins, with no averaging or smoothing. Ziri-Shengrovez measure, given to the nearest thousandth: 7.668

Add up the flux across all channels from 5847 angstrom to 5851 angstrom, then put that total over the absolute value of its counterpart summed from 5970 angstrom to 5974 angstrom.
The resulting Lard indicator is 1.07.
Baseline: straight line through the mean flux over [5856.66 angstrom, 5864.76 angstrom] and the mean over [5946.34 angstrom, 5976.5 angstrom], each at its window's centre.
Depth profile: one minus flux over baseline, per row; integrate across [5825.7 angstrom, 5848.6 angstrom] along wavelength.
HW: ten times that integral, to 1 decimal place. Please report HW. -11.0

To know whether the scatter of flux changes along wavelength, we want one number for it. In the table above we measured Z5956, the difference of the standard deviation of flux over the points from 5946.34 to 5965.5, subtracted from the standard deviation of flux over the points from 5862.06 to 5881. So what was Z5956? 0.002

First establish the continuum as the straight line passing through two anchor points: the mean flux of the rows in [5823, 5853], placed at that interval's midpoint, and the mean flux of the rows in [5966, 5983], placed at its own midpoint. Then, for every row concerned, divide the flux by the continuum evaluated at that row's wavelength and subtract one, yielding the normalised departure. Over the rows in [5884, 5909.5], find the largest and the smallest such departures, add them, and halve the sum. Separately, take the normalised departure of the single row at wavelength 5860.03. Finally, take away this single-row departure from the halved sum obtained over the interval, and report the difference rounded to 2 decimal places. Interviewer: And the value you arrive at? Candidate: -0.11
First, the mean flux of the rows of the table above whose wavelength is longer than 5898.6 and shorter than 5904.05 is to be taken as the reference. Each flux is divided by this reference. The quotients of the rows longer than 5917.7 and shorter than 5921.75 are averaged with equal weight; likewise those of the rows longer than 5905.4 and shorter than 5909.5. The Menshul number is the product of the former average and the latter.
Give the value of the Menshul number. 1.11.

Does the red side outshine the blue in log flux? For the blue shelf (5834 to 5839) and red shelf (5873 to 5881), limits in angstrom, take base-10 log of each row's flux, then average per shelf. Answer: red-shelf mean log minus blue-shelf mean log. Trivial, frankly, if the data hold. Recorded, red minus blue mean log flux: -0.021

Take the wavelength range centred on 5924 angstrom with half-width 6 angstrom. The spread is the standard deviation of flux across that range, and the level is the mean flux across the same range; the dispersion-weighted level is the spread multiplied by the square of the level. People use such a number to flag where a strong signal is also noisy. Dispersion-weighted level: 11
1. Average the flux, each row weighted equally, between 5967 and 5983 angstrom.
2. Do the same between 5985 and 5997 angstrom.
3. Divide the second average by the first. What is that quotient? 0.99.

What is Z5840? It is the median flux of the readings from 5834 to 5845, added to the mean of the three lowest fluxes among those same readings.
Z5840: 17.2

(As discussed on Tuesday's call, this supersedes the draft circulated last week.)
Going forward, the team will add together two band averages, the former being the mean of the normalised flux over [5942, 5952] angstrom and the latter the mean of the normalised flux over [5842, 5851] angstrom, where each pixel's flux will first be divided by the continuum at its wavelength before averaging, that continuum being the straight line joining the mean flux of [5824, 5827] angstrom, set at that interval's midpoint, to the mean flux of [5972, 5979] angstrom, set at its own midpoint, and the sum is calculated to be 2.00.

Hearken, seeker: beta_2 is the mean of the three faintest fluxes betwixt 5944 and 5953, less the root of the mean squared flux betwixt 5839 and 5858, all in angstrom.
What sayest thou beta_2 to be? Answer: -0.5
